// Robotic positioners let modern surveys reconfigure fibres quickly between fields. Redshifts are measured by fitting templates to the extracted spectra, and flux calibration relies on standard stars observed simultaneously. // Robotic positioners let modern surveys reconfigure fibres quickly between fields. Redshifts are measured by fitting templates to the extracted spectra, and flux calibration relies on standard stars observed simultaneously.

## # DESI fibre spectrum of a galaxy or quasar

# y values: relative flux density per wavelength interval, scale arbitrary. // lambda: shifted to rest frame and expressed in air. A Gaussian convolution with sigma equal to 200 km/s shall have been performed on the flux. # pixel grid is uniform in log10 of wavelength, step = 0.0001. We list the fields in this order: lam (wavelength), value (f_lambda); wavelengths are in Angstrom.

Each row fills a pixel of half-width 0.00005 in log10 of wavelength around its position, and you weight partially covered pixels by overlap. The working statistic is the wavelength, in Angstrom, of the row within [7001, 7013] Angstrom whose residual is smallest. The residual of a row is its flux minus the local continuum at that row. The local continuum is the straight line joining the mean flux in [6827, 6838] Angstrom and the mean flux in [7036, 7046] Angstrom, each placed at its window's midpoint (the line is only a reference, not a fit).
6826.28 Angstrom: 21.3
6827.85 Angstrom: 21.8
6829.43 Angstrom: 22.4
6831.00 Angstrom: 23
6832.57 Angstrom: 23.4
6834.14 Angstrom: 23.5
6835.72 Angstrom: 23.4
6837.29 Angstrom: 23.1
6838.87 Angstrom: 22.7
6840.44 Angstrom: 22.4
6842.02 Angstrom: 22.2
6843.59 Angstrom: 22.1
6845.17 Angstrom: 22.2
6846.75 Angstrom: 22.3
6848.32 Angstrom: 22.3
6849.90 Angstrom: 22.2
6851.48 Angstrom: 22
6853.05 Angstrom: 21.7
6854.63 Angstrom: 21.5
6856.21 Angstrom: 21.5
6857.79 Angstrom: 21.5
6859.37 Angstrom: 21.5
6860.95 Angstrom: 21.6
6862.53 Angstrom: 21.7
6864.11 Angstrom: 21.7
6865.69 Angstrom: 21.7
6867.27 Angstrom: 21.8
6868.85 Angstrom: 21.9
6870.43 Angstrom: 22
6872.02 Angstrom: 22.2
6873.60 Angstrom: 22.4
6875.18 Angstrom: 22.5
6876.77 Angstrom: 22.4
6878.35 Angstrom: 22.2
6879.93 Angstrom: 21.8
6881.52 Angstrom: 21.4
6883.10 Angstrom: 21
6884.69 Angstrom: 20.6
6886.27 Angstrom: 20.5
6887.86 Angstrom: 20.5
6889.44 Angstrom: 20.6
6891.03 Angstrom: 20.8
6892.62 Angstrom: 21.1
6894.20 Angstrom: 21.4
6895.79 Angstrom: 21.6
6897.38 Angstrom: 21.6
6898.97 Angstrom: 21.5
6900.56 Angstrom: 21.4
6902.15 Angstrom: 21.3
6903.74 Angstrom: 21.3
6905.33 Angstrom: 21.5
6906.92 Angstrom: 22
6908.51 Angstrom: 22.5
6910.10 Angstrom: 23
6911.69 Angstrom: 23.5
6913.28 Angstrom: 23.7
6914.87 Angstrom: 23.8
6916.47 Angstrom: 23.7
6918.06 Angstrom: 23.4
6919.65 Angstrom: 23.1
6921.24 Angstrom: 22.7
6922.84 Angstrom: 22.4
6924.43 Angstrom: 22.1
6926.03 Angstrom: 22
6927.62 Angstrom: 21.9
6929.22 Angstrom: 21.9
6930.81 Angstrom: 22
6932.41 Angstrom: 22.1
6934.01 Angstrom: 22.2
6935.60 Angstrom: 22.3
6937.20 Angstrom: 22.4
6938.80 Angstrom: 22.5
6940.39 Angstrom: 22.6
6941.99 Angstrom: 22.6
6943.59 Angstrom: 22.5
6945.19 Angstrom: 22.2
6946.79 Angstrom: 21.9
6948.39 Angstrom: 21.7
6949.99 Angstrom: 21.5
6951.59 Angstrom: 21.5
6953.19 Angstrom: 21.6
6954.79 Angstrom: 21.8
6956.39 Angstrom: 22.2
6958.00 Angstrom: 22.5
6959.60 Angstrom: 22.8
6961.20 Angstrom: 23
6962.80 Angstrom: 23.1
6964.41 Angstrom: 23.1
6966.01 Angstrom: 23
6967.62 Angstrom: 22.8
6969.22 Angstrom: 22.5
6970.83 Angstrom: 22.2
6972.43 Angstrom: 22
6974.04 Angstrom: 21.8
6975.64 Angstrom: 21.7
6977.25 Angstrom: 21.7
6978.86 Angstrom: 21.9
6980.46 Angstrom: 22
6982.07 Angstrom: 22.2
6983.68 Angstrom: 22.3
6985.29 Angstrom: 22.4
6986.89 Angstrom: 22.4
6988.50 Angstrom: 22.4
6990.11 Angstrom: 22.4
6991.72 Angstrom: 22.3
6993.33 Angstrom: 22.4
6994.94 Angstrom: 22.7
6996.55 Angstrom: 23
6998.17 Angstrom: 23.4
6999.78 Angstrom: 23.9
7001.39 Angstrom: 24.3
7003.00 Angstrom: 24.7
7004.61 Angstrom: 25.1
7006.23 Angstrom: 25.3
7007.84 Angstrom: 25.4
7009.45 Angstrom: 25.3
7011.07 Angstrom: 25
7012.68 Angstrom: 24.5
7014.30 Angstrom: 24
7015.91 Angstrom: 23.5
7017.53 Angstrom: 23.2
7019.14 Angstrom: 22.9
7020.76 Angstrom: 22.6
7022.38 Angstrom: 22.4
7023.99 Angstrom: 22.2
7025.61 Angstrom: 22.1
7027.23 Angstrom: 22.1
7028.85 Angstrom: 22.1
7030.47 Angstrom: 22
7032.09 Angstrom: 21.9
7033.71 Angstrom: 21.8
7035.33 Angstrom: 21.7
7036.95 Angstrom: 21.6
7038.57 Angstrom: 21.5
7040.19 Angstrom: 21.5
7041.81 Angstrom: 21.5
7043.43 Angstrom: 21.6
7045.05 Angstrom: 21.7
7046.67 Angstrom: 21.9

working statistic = 7001.39 Angstrom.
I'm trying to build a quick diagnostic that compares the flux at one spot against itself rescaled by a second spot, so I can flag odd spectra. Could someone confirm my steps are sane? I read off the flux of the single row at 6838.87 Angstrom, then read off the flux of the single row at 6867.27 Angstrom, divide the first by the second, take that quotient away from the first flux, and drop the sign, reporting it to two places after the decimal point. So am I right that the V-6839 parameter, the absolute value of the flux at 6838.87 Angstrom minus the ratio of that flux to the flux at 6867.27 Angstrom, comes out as 21.66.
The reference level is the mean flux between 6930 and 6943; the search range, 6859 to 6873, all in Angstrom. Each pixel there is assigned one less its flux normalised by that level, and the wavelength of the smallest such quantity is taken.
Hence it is 6872.02 Angstrom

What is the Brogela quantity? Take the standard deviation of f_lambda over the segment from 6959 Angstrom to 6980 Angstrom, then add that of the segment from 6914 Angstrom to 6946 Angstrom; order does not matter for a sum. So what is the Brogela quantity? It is 1.1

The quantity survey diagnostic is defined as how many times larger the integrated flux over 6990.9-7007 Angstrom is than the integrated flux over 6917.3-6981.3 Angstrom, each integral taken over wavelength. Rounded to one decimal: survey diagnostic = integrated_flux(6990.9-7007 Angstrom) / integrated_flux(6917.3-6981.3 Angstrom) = 0.3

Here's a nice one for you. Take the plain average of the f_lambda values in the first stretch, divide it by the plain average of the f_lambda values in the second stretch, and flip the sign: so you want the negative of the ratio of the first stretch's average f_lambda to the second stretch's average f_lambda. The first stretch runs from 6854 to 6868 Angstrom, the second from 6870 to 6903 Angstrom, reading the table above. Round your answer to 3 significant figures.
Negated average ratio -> -1.01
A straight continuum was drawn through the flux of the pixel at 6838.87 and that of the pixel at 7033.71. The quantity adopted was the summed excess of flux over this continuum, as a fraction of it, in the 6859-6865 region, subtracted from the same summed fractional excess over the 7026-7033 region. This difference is 0.21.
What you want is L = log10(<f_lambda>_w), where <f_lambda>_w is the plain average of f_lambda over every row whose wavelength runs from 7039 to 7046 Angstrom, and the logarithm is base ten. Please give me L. 1.33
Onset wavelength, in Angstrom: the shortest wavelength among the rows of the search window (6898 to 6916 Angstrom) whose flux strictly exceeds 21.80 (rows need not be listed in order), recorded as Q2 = 6906.92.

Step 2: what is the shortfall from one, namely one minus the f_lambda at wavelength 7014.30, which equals -23.0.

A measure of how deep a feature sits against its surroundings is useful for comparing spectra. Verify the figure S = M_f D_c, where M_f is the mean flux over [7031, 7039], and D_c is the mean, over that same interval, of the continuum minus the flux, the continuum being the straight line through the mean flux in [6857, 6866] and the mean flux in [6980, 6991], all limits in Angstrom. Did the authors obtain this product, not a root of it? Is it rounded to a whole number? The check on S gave 19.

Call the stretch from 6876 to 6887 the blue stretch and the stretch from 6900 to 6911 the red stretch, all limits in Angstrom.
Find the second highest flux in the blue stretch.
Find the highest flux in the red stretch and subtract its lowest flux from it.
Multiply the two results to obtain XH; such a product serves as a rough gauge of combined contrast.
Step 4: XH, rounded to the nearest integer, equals 38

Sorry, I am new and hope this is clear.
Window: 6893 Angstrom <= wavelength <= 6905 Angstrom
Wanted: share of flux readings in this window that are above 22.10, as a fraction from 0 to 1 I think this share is 0.0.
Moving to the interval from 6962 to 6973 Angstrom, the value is 0.9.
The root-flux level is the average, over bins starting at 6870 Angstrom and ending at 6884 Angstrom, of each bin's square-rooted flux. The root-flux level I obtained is 4.69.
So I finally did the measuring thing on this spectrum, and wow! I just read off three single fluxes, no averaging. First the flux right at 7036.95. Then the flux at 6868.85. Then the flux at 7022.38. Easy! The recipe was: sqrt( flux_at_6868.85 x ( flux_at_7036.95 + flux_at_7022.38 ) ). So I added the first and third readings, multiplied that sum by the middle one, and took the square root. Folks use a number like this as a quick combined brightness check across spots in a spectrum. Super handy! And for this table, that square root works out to 31.0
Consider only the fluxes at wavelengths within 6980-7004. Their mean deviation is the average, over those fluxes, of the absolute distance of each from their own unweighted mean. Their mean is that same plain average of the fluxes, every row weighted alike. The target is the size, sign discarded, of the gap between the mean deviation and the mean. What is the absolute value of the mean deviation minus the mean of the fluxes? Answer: 22.2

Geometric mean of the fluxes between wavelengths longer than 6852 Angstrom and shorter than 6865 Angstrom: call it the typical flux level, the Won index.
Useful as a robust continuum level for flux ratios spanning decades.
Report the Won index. 21.6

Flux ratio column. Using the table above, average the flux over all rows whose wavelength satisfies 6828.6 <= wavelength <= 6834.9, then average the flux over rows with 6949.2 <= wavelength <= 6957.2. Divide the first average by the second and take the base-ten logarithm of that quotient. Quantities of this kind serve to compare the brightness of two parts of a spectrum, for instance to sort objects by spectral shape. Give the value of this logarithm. 0.026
